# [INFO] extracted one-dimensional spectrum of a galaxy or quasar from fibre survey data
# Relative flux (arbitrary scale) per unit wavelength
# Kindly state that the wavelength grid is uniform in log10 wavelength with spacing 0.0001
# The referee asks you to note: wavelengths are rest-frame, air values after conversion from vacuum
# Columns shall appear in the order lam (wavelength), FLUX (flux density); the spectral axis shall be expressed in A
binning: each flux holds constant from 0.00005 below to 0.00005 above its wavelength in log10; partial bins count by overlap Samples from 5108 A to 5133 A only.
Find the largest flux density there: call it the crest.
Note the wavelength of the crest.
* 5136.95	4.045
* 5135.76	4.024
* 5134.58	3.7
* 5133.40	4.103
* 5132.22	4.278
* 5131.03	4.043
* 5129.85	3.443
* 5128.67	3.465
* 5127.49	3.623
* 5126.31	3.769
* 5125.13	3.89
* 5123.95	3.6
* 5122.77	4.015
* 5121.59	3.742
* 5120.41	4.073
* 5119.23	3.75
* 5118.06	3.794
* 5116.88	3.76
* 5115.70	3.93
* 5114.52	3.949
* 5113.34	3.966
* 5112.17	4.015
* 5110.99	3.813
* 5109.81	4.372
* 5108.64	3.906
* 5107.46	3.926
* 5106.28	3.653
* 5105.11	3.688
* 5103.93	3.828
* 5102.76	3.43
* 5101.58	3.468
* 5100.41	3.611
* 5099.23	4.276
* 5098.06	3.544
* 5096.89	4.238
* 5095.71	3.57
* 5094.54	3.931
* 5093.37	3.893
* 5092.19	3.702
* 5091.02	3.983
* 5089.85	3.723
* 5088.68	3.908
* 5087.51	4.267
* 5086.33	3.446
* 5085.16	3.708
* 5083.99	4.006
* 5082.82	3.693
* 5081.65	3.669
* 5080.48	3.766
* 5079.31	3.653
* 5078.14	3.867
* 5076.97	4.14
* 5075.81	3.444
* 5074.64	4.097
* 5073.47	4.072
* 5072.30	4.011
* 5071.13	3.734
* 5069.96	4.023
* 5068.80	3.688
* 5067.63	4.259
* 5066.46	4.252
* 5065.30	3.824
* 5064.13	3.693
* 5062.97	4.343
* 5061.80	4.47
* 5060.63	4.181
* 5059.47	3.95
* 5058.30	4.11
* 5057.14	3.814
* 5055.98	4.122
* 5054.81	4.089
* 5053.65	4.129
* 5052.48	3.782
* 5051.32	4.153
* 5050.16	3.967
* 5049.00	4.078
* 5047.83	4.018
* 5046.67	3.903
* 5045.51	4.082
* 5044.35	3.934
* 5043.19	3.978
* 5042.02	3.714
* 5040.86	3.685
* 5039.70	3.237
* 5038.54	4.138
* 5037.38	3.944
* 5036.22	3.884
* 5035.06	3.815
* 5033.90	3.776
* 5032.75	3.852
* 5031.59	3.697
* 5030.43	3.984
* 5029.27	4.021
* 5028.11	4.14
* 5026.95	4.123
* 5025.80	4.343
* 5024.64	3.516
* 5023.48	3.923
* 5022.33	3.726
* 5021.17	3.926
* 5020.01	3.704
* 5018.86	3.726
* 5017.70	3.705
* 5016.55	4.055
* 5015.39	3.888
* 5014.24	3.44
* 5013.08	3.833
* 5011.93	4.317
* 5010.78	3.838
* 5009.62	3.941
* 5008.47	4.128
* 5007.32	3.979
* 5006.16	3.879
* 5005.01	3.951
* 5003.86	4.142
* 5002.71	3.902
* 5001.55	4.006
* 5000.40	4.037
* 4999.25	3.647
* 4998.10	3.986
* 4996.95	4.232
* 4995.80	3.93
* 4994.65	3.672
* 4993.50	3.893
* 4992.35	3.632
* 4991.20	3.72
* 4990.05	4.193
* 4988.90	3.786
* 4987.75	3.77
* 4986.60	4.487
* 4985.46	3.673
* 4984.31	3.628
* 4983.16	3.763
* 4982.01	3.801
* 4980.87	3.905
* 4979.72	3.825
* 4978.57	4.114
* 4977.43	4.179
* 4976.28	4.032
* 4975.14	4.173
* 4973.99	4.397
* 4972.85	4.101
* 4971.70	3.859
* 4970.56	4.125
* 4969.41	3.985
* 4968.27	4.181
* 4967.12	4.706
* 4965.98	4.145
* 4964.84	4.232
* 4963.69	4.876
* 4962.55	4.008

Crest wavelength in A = 5109.81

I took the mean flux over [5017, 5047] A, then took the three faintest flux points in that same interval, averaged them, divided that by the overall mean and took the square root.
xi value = 0.949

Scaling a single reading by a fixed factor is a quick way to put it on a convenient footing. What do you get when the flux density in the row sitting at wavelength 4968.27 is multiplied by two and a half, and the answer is 10.5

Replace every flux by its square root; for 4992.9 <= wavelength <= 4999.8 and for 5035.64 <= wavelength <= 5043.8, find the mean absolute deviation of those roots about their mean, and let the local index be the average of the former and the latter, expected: 0.048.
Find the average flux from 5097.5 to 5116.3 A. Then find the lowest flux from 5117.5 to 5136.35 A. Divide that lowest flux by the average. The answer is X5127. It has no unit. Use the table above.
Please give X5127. 0.898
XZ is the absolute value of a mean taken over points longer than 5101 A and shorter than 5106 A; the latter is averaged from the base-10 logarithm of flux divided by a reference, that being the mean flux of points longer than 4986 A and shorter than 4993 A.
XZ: 0.038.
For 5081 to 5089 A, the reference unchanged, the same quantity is 0.014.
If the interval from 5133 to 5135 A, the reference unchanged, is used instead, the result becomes 0.004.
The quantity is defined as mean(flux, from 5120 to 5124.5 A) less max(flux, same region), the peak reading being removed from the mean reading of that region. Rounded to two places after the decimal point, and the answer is -0.22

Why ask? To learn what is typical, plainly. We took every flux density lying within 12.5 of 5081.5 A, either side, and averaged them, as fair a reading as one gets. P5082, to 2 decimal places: 3.85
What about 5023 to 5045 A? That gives 3.88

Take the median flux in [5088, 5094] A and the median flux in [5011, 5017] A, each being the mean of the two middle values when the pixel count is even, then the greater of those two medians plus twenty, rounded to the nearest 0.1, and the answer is 23.9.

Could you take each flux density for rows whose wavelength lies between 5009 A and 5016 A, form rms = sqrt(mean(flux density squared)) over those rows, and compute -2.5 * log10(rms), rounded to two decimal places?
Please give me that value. -1.47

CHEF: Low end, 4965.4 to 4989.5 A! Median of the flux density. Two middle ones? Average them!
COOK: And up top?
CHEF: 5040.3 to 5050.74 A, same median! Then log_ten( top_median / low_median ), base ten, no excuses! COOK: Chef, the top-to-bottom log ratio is -0.007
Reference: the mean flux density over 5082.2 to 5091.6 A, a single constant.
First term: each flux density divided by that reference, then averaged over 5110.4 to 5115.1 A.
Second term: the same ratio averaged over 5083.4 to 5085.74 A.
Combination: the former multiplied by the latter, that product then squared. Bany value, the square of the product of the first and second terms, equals 1.06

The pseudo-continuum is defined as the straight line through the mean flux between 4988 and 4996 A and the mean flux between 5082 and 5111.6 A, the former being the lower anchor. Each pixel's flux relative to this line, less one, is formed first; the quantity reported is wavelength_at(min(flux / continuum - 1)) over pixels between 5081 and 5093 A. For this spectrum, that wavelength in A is 5086.33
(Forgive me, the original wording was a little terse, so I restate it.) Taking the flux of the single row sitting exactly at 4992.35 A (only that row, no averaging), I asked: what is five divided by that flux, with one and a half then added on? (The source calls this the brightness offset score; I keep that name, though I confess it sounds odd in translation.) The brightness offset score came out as 2.88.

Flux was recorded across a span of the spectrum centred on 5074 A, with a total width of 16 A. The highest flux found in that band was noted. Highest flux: 4.259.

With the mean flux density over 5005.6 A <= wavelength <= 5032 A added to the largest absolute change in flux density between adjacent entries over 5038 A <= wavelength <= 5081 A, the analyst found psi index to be 4.8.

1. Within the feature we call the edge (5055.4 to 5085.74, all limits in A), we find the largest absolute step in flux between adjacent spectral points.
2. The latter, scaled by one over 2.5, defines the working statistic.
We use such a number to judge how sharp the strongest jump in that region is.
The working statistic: 0.278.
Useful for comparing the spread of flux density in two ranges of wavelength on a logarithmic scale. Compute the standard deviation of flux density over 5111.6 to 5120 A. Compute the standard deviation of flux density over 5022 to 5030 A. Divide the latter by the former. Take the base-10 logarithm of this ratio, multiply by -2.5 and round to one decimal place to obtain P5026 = -1.0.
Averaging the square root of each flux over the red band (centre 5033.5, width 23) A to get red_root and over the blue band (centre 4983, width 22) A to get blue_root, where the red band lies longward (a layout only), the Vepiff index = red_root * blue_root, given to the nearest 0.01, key 3.91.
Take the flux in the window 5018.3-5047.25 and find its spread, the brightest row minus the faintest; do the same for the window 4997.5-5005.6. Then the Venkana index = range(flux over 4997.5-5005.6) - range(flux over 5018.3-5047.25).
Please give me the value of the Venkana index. -0.6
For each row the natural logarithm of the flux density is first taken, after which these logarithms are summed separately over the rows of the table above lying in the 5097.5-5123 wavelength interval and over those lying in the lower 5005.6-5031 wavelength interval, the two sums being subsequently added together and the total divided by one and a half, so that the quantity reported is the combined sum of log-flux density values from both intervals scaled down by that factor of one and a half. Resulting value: 39.7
